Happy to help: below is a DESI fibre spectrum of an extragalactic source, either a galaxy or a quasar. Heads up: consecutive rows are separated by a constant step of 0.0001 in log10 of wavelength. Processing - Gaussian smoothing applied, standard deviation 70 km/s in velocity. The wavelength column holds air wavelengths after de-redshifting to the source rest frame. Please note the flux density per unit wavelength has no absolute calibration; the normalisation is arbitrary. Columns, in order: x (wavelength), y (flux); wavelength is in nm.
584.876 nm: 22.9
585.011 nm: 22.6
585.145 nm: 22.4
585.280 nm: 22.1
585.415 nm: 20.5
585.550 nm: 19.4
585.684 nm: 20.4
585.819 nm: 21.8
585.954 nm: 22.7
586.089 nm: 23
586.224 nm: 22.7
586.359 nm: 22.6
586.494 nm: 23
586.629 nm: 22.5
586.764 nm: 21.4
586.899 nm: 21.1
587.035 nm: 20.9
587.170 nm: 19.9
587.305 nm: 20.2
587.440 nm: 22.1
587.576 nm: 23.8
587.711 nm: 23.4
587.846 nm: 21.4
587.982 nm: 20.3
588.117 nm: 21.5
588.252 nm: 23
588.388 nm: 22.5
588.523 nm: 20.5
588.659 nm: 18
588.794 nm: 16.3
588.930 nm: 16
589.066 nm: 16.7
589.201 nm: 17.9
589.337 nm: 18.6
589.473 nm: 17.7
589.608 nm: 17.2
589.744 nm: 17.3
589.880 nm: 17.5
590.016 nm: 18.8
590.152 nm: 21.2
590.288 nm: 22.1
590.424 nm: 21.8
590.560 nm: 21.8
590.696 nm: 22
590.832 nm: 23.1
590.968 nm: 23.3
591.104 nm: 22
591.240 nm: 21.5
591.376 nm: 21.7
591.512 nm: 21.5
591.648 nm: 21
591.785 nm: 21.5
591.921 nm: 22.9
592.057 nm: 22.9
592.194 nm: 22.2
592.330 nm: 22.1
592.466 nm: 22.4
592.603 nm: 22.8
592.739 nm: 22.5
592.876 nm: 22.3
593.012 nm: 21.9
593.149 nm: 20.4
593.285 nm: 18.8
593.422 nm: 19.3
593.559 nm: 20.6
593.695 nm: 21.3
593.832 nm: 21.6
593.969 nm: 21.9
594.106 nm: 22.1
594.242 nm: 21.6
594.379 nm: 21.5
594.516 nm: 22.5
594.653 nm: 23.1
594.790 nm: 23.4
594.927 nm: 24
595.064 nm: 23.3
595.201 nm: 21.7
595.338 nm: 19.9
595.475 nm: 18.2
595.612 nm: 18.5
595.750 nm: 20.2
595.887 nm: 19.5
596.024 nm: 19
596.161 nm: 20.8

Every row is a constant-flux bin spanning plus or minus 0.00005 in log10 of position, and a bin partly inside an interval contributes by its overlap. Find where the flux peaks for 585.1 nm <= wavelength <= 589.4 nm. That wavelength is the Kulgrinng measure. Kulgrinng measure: 587.576 nm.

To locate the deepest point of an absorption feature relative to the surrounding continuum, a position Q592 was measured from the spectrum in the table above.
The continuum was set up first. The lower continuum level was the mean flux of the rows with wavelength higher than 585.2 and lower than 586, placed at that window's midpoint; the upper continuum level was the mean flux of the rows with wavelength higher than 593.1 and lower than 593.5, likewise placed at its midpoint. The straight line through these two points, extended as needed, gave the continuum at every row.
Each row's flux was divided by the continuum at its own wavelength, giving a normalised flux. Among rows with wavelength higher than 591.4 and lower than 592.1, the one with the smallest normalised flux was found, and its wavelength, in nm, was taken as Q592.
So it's 591.648 nm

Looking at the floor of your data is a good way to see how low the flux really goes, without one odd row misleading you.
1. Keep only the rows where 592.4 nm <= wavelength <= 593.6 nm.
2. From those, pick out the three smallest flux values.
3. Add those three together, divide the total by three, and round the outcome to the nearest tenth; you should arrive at 19.5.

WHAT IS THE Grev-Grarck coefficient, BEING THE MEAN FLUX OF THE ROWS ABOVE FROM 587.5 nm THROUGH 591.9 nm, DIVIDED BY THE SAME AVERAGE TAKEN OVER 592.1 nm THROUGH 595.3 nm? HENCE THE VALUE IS 0.93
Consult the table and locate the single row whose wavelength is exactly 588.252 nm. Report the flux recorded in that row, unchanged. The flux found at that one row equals 23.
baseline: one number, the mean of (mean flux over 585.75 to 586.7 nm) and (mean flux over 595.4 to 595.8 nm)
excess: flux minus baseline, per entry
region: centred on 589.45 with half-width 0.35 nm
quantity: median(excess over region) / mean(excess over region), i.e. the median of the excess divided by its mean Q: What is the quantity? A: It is 1.0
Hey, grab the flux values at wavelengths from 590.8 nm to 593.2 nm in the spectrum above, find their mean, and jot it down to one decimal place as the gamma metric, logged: 22.1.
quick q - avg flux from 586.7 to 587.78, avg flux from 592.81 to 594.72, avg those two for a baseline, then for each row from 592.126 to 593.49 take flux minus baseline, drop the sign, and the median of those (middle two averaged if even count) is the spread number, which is 1.0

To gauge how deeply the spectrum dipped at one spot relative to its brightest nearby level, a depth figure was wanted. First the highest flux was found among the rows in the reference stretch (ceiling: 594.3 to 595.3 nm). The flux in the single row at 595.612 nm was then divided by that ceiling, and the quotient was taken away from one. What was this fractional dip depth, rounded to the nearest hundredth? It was 0.23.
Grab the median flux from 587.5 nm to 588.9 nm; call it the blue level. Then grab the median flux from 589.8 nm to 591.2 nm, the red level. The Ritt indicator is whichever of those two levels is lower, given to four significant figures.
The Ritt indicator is 21.45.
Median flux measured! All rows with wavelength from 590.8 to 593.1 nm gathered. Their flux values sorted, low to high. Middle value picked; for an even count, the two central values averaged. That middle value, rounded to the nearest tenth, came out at 22.2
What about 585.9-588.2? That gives 22.1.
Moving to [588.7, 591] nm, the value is 18.6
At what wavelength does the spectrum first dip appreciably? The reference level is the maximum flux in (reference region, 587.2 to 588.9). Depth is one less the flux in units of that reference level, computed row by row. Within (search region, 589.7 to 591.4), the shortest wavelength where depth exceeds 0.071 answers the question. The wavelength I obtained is 589.744 nm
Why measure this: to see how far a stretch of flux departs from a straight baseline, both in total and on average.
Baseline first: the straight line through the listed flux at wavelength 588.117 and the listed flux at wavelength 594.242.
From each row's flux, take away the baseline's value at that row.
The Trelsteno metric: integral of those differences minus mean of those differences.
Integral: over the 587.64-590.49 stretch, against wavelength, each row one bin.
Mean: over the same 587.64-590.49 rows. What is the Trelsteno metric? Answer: -3.7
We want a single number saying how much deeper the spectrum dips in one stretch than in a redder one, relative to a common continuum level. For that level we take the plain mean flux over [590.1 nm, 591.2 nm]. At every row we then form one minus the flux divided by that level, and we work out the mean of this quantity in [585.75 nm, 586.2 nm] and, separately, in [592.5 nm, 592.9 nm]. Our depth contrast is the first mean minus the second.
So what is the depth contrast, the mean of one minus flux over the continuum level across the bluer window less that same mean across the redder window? 0.002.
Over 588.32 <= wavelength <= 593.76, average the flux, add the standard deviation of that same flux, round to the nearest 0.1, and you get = 22.7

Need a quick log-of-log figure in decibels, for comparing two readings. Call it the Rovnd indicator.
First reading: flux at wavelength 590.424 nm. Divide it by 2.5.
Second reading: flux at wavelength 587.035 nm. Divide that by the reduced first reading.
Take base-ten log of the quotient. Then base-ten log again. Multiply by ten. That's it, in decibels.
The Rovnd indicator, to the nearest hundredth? -4.21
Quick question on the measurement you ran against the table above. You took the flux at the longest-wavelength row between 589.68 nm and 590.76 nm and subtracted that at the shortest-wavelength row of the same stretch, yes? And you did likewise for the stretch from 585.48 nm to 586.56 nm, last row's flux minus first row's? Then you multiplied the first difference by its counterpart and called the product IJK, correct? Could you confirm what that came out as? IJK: 17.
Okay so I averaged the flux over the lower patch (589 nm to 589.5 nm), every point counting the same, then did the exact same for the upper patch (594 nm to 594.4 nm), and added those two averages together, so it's 39.5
